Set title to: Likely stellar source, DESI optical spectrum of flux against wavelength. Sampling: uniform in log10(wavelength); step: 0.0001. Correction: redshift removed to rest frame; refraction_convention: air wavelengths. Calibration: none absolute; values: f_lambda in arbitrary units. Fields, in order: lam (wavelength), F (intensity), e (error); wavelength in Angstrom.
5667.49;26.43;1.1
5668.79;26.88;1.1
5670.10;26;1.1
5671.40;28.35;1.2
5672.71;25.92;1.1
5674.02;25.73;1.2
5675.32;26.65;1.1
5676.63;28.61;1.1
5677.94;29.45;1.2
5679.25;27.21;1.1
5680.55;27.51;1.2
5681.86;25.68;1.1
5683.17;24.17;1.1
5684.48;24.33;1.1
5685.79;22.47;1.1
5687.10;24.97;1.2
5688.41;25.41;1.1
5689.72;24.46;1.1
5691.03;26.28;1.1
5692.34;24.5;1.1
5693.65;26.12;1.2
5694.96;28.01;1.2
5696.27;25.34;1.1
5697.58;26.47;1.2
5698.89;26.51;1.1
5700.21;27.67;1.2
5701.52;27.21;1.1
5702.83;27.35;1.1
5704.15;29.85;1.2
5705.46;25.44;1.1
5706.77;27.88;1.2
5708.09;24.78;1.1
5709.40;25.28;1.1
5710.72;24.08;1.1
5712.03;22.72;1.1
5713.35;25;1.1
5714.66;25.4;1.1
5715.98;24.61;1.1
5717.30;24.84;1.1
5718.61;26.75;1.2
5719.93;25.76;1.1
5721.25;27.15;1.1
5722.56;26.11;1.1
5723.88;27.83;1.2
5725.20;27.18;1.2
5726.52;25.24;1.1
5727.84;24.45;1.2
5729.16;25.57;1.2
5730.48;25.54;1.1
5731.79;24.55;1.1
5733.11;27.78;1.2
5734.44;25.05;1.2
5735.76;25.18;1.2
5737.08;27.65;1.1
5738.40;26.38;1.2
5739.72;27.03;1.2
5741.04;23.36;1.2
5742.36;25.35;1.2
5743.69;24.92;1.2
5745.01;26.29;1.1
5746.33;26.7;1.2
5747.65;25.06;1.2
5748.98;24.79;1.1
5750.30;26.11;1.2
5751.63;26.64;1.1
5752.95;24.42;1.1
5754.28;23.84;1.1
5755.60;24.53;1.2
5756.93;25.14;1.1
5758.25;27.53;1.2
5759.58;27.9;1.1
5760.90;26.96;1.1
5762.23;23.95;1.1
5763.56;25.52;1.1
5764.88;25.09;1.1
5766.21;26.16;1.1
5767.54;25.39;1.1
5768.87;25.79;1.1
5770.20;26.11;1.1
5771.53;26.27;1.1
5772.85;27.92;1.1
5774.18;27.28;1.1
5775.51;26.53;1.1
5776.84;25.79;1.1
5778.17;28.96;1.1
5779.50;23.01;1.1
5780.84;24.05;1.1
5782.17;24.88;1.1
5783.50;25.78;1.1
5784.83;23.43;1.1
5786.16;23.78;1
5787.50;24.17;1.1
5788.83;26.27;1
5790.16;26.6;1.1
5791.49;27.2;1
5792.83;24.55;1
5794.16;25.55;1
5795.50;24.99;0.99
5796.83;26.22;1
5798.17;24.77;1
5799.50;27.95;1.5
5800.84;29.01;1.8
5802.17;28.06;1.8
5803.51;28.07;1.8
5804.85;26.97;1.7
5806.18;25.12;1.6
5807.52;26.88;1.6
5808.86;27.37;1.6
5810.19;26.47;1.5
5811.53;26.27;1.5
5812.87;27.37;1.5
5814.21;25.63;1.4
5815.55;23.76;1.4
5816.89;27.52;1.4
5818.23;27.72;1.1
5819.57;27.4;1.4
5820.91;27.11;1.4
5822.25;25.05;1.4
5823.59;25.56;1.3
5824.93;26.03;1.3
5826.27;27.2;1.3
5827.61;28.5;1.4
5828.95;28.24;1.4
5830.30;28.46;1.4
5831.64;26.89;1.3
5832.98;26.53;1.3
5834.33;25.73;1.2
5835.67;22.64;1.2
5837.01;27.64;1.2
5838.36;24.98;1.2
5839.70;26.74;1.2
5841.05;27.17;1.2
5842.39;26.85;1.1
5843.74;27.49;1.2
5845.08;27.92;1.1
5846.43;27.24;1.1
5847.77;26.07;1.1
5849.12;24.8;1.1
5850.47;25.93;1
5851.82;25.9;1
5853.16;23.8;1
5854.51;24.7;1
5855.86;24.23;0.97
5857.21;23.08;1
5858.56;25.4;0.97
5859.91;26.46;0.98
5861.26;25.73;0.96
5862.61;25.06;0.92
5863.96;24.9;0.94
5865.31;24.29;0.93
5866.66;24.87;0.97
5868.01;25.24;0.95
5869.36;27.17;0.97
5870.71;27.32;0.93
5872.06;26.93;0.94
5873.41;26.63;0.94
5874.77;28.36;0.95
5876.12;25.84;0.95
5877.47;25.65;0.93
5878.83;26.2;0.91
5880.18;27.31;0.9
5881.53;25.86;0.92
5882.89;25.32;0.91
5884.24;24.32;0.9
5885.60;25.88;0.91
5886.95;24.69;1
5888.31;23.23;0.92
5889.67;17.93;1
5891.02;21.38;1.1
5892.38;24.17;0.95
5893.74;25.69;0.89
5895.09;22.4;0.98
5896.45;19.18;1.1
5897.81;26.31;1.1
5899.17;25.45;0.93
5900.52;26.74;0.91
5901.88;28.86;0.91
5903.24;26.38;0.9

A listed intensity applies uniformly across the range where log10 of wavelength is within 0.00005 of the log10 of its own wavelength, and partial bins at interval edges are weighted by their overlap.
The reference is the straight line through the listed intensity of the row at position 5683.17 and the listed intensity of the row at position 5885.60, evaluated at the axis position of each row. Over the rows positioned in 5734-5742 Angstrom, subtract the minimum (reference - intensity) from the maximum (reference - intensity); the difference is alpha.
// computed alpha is 4.3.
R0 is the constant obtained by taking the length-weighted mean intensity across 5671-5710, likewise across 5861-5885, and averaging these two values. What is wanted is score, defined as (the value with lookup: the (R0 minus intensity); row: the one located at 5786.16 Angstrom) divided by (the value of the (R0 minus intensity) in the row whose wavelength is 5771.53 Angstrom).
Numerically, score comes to -16.7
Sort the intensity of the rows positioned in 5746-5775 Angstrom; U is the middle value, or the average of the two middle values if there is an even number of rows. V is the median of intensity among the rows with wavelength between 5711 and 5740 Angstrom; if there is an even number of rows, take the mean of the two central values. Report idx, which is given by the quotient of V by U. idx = 0.985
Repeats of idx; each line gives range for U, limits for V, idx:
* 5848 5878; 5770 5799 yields 1.010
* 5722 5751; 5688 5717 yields 0.995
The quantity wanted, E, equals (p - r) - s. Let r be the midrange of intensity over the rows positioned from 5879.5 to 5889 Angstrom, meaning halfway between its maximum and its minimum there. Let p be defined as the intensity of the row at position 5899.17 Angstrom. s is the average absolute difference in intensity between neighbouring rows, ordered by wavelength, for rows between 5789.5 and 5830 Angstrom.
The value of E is -1.0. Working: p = 25.45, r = 25.3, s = 1.17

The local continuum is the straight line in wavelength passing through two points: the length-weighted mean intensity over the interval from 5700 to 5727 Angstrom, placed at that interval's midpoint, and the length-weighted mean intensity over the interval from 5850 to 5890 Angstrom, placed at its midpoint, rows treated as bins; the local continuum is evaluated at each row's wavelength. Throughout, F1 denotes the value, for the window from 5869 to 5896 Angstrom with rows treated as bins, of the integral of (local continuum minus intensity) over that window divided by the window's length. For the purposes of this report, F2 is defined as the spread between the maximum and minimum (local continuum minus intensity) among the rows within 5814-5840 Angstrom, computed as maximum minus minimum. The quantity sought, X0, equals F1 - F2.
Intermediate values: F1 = 0.24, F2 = 5.8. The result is -5.6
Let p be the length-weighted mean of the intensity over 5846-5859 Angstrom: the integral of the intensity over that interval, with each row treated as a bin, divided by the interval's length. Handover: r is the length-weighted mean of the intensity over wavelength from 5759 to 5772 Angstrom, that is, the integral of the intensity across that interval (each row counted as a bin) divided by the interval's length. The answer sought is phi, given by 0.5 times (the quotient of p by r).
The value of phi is 0.484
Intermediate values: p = 25.1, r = 25.9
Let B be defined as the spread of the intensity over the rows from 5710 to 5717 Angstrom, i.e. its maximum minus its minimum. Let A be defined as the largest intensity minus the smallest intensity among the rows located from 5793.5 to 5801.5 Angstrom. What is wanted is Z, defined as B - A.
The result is -1.56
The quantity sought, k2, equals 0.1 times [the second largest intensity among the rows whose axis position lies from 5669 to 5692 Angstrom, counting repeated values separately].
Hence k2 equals 2.86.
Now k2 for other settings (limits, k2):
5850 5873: 2.72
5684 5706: 2.80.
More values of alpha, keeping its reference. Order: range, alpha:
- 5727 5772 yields 4.5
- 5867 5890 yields 10.6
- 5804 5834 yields 4.6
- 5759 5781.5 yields 6.0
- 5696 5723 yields 7.2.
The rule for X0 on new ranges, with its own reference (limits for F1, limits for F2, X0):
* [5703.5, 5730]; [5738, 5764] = -4.4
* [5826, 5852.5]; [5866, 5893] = -11.5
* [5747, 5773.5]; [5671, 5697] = -6.8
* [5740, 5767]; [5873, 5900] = -10.0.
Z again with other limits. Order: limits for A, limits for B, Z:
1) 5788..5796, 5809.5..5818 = 1.11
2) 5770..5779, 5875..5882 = -1.51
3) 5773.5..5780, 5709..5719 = -1.92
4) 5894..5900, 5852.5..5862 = -3.75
